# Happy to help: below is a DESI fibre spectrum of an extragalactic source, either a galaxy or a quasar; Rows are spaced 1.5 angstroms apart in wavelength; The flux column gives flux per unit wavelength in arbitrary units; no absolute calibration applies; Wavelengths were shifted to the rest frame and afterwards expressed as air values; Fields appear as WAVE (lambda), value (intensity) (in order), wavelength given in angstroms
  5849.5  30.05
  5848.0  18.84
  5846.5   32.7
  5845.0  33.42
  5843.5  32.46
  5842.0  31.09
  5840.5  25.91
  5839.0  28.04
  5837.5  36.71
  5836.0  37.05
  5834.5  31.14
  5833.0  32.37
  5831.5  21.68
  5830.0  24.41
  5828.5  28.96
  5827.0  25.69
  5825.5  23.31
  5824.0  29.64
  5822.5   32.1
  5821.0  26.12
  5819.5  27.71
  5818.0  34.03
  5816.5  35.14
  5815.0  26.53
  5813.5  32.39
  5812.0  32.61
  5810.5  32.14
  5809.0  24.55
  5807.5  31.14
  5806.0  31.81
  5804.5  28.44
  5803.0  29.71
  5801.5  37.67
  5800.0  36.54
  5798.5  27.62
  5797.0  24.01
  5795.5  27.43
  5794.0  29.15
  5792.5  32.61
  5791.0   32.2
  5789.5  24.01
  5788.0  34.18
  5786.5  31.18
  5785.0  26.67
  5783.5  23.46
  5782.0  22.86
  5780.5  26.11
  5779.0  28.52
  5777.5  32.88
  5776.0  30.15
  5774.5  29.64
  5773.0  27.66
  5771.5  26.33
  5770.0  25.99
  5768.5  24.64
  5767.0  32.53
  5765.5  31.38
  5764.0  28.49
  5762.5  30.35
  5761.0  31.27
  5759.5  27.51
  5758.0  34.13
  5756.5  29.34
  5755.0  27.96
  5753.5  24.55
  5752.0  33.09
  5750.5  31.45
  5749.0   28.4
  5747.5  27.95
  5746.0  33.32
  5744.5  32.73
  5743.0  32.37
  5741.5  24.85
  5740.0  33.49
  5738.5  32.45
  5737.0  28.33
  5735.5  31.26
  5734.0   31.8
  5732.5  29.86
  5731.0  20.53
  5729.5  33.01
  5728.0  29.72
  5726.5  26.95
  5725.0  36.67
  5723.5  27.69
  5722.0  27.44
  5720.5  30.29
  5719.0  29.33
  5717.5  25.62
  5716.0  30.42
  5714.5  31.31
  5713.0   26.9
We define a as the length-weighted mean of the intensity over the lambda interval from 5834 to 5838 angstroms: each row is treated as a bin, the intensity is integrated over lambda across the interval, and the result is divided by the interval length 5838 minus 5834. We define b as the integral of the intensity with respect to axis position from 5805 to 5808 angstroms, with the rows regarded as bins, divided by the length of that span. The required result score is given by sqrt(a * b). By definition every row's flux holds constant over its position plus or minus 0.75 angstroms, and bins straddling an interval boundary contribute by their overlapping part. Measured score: 33.1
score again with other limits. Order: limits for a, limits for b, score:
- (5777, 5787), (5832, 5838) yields 30.2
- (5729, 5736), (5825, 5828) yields 27.0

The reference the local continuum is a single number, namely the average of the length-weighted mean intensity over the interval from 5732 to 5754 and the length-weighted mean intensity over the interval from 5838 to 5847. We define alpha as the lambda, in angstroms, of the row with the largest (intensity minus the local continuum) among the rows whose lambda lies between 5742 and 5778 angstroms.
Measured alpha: 5758.0 angstroms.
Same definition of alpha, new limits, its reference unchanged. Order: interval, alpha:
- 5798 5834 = 5801.5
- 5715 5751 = 5725.0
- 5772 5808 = 5801.5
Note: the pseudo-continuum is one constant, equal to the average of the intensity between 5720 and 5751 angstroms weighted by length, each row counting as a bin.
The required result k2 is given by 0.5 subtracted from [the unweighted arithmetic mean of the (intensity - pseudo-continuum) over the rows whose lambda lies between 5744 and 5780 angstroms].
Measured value -0.92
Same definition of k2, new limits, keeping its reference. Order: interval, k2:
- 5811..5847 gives -0.46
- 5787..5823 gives -0.10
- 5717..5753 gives -0.57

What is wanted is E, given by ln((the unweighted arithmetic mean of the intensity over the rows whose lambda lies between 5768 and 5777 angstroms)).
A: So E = 3.31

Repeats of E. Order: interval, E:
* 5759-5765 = 3.38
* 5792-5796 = 3.39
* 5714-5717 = 3.43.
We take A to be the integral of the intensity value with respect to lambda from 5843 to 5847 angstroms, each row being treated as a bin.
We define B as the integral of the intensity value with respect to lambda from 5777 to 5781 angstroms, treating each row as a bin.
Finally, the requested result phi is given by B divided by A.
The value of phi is 0.89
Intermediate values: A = 132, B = 117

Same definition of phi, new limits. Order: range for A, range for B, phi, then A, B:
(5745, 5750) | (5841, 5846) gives 1.06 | 151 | 160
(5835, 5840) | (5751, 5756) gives 0.86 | 167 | 144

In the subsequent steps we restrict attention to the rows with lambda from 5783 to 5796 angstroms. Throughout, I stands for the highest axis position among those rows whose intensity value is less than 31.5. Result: 5795.5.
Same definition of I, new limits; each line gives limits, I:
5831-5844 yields 5842.0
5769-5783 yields 5782.0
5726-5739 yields 5737.0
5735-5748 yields 5747.5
